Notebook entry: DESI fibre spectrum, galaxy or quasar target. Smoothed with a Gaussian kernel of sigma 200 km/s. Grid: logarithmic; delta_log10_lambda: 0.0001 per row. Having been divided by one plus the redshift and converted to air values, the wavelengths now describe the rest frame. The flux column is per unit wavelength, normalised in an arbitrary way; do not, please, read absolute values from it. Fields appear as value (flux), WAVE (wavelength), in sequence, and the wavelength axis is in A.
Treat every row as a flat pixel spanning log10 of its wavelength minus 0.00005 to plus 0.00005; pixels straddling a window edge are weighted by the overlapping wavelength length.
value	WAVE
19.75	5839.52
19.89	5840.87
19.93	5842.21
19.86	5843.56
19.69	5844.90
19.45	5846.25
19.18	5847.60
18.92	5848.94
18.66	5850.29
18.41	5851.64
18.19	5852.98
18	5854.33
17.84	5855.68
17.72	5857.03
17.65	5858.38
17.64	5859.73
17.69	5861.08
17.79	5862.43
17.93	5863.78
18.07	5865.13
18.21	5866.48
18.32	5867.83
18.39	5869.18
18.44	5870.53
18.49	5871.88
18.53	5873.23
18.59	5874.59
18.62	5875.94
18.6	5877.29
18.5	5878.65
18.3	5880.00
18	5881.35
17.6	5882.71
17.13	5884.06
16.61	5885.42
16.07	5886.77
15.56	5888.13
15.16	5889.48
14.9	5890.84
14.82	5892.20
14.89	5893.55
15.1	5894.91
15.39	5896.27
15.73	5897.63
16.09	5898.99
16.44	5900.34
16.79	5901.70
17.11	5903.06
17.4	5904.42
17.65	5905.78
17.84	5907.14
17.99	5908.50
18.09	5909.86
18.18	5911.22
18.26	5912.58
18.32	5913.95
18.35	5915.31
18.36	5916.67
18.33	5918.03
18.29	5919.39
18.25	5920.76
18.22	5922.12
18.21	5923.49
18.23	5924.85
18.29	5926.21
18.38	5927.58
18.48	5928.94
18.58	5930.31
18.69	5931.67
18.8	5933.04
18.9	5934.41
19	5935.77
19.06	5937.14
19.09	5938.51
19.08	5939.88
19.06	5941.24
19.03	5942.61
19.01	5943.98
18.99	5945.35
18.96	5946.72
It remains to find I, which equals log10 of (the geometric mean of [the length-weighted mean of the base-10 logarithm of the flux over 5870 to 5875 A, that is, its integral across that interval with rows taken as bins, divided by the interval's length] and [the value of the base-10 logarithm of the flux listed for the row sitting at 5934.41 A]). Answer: 0.104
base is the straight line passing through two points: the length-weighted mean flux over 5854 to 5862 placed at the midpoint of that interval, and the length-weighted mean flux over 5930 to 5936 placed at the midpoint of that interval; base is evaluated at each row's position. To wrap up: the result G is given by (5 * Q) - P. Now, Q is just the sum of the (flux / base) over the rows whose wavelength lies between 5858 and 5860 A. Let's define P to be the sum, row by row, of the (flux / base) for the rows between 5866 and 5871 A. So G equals 5.8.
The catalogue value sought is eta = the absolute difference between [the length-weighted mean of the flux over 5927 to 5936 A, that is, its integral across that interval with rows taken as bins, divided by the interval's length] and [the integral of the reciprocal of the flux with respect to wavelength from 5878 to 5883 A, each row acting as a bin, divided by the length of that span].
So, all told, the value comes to 18.6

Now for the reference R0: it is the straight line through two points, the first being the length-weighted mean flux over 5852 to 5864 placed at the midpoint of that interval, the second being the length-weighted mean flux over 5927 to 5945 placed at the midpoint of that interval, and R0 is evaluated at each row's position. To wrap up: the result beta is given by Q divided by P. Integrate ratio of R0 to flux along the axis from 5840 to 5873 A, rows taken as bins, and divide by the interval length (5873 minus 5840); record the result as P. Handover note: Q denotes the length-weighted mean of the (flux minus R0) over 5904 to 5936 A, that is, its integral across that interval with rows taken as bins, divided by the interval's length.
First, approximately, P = 0.96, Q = -0.4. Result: -0.4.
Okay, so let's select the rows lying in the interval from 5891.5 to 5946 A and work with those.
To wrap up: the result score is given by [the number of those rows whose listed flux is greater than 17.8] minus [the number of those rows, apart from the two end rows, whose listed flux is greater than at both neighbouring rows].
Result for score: 27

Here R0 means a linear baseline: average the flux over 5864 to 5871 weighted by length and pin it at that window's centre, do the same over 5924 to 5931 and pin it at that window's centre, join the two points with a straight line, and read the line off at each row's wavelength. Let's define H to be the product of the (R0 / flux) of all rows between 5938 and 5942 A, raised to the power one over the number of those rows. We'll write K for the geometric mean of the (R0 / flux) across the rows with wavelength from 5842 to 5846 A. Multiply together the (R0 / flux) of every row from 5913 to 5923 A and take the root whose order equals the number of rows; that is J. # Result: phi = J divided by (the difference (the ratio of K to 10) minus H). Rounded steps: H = 0.97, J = 1.00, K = 0.92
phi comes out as -1.15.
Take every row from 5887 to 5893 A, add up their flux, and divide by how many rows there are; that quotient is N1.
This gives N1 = 15.1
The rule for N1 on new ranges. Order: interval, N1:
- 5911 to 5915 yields 18.3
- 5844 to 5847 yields 19.6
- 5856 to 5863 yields 17.7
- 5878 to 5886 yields 17.7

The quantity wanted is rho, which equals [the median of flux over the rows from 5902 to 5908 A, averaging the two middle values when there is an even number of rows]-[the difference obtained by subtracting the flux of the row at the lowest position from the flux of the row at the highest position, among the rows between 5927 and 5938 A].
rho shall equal 16.8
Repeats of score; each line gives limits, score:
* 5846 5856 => 8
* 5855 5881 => 13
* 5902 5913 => 5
